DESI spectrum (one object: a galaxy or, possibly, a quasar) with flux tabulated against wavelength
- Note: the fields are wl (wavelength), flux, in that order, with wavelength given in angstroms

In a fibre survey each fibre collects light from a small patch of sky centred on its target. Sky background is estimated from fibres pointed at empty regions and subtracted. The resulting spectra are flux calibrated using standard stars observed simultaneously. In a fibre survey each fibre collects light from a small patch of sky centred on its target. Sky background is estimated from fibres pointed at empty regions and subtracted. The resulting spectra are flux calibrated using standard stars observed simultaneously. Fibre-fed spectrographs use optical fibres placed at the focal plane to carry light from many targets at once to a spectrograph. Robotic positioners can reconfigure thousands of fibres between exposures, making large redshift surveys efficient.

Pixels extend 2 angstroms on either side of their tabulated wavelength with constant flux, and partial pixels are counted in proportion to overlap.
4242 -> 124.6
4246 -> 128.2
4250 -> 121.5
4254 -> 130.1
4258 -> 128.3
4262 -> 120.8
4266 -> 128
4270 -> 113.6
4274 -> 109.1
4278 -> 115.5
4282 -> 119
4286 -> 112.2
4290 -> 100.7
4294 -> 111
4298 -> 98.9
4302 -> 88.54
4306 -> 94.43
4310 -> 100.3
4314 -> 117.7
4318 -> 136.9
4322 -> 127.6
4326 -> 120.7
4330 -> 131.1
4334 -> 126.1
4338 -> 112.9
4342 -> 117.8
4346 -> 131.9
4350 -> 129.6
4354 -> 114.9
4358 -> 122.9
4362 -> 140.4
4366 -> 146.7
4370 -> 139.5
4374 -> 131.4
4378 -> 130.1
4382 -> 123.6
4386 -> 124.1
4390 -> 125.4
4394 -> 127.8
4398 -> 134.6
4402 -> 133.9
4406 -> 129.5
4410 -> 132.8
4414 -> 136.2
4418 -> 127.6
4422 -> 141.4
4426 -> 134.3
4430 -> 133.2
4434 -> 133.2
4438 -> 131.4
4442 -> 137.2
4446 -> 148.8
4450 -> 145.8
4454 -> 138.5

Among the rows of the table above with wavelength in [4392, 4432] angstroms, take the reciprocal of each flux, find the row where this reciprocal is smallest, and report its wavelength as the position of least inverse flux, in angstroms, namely 4422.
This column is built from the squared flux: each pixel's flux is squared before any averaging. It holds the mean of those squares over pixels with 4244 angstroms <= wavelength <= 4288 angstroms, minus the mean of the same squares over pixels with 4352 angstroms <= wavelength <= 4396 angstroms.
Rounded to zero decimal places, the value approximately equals -2315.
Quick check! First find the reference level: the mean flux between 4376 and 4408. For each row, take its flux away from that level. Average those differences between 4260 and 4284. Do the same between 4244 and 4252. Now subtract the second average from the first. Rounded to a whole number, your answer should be 7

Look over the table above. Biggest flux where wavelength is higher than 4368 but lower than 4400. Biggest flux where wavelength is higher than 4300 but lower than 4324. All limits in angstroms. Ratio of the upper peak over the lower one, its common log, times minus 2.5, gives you -0.020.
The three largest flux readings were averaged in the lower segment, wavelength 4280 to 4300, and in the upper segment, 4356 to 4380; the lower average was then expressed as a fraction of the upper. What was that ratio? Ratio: 0.80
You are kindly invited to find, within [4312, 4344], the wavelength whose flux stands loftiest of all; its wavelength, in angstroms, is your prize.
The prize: 4318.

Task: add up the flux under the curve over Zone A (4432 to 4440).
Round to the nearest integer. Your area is 1058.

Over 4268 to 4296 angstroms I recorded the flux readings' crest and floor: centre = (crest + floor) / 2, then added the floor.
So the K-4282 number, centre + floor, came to 211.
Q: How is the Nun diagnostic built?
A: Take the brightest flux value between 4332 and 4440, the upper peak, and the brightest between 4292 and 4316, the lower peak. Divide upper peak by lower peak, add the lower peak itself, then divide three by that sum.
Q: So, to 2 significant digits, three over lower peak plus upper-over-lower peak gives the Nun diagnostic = 0.025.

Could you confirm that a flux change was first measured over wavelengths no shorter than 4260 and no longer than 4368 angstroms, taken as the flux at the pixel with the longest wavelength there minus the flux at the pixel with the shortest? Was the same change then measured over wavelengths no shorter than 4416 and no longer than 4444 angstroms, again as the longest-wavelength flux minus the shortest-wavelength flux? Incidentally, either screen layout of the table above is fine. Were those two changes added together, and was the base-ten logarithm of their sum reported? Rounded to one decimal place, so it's 1.6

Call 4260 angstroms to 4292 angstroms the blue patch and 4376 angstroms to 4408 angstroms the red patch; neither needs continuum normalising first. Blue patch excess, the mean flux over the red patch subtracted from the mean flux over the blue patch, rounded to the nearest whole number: -14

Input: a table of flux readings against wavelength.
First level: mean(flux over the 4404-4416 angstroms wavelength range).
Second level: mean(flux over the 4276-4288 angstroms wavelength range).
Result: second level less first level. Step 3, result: -17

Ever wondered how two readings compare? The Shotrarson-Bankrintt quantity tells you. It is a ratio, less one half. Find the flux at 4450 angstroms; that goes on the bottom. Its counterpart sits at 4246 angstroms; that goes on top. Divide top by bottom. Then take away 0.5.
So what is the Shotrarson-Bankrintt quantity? 0.38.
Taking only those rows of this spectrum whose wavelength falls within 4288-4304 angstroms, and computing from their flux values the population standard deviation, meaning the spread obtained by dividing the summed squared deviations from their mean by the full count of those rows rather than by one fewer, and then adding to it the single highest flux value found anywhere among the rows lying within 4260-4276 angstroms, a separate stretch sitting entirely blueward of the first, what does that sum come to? 136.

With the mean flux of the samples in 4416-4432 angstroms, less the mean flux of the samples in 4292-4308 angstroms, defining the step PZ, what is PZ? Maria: 36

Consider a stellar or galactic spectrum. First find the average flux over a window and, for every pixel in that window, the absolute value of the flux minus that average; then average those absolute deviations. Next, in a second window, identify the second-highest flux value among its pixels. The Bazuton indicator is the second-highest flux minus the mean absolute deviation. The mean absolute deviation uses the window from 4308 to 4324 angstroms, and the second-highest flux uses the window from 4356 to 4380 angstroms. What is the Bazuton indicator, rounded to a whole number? 129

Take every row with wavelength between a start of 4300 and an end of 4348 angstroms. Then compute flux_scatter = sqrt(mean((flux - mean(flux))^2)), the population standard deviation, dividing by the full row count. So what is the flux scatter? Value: 15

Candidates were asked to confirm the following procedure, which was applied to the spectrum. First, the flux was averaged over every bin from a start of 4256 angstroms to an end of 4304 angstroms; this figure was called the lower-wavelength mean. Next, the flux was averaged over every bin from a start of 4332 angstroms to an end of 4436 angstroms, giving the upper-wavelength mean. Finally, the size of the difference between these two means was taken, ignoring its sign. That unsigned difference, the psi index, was 18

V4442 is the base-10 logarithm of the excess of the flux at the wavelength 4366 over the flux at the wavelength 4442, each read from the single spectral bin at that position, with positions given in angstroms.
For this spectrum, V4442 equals 0.98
